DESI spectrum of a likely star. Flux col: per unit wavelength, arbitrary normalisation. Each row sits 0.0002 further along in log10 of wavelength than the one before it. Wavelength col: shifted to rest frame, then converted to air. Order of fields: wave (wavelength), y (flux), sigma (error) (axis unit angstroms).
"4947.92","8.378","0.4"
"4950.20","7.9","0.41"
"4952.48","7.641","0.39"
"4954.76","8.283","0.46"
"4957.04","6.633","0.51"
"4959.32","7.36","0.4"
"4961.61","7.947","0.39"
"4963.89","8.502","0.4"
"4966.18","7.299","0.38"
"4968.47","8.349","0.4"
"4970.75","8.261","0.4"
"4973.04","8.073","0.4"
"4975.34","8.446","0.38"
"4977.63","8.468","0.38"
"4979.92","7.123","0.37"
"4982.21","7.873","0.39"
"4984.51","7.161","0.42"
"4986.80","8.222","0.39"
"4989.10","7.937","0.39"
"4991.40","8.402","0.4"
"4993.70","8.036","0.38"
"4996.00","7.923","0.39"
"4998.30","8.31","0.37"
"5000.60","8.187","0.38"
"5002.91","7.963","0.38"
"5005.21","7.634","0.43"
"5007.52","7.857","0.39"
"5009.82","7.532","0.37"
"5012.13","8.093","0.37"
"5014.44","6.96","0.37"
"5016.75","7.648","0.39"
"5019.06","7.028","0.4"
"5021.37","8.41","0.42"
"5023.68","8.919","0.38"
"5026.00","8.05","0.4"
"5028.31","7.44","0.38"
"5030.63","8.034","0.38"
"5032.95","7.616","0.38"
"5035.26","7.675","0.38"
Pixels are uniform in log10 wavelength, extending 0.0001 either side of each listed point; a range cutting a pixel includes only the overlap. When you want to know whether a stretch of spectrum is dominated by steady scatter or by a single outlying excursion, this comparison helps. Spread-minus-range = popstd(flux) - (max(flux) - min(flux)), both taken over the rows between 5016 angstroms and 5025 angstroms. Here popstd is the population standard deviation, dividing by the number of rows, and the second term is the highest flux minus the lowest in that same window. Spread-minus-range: -1.2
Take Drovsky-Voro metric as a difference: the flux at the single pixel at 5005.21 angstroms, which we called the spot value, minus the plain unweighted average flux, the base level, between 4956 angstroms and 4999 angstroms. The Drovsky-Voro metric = -0.28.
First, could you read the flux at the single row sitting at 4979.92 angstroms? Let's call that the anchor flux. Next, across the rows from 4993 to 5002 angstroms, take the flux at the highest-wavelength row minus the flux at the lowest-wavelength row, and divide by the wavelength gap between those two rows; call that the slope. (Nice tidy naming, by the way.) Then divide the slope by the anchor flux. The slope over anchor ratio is 0.0031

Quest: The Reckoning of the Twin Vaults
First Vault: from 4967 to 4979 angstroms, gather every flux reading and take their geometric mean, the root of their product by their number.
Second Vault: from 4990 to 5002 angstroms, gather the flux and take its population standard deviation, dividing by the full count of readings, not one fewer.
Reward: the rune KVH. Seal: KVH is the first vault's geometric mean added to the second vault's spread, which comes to 8.5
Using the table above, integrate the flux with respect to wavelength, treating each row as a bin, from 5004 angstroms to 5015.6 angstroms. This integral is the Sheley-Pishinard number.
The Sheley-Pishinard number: 88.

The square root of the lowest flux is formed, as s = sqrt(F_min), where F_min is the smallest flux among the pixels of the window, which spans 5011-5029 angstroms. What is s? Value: 2.64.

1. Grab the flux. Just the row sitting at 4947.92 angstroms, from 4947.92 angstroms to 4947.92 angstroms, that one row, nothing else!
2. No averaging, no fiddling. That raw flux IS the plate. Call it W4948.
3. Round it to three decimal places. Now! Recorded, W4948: 8.378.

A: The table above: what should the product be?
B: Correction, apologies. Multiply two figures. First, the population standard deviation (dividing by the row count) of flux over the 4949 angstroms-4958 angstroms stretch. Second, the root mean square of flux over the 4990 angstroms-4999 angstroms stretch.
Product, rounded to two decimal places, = 4.99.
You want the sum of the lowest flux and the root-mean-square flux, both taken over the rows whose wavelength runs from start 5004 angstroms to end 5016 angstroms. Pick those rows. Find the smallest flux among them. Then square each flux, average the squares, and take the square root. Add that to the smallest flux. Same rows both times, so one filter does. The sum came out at 14.6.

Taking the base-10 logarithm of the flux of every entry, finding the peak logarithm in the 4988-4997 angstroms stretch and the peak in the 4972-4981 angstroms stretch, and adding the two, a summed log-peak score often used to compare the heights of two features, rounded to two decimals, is 1.85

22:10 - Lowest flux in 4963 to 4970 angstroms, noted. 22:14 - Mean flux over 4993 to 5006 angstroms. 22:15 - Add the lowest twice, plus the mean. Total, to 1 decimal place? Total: 22.6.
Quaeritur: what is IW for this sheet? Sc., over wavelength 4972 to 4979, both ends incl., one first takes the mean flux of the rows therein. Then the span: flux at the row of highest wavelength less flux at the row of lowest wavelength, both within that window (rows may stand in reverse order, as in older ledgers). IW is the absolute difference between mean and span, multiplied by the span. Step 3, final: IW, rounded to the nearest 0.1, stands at 3.1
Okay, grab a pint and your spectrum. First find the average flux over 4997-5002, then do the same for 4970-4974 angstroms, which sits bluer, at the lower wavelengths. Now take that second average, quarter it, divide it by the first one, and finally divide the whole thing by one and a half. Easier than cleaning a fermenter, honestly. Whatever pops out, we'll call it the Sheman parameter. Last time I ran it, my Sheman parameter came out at 0.165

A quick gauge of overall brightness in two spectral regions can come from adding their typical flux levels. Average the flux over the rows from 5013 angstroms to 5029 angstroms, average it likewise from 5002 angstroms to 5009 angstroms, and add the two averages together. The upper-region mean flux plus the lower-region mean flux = 15.6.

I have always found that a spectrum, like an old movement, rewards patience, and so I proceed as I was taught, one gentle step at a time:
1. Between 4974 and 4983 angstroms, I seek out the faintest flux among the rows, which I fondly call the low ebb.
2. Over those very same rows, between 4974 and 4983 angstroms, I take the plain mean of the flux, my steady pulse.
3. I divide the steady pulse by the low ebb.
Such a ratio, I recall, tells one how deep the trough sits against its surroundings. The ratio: 1.12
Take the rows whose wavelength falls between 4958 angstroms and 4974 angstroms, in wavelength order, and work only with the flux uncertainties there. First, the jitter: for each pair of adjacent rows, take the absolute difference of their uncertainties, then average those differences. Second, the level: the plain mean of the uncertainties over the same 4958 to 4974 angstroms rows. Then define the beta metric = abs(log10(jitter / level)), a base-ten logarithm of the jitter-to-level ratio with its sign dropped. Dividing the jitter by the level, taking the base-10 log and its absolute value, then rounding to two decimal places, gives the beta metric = 1.60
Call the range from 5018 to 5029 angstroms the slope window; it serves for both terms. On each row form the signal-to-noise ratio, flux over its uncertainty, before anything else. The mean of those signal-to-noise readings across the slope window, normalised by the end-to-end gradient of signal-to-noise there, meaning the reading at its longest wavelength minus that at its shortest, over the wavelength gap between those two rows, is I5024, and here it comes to 93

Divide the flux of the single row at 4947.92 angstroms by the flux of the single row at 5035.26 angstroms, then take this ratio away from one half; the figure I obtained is -0.59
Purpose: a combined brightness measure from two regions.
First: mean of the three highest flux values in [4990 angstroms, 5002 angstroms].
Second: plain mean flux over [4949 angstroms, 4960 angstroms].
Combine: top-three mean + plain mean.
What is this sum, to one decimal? 15.9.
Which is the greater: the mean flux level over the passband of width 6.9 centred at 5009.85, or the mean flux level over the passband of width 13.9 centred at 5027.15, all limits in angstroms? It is 8.1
